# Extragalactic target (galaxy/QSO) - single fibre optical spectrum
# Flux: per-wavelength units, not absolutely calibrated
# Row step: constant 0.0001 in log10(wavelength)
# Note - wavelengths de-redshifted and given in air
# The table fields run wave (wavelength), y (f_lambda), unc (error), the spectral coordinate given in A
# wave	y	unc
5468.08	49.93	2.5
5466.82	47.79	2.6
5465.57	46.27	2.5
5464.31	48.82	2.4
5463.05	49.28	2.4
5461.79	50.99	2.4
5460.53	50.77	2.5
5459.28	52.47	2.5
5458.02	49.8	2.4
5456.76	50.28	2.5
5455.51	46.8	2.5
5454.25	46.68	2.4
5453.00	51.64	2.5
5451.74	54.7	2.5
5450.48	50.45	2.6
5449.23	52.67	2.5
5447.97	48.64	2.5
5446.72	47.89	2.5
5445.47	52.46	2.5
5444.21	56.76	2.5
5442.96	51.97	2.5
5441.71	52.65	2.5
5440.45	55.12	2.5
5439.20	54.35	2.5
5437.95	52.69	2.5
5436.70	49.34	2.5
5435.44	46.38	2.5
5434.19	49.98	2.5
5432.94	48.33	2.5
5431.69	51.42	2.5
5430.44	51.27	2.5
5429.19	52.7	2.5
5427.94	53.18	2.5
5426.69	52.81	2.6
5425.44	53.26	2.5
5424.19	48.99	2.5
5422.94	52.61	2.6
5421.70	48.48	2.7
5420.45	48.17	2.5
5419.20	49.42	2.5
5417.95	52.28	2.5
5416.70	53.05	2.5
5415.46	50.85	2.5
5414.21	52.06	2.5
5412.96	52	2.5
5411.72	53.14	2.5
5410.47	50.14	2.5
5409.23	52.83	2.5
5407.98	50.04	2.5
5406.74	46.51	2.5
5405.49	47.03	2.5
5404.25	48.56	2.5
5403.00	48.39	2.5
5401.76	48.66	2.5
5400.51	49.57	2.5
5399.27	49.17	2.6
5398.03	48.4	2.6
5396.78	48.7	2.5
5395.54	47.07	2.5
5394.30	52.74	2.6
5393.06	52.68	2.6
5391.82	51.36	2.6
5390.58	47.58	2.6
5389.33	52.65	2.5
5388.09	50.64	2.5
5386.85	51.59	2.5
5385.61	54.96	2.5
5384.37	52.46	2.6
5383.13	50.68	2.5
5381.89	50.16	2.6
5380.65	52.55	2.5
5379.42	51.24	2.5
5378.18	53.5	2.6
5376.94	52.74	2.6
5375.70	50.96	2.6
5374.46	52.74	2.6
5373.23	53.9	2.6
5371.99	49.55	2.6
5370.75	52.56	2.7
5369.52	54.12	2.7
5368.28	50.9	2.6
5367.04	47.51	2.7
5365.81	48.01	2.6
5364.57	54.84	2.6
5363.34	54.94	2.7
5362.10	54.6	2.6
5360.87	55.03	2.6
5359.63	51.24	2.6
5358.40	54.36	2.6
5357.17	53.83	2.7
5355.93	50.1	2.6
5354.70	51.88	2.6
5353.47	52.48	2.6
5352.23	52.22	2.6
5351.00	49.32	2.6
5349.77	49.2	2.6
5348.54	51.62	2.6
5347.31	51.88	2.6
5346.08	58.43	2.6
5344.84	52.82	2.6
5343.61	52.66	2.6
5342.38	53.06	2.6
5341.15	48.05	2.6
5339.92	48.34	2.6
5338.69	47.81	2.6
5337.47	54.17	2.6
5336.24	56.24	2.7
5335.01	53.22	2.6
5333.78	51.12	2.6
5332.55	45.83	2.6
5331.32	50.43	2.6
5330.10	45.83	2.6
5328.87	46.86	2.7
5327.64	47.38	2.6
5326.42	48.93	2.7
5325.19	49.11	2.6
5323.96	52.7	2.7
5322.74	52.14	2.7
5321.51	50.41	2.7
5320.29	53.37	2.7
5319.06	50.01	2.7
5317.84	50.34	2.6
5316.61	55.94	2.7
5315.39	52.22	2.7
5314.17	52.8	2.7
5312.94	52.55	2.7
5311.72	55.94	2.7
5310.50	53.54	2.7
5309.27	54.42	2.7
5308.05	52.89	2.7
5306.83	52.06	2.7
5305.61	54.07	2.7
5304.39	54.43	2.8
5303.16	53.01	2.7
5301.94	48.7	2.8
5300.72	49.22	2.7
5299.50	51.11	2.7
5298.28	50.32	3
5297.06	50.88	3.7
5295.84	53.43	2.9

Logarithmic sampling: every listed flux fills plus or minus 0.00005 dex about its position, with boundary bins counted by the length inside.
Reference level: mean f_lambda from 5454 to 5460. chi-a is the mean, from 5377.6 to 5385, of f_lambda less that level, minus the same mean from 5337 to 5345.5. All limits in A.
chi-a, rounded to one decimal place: 0.8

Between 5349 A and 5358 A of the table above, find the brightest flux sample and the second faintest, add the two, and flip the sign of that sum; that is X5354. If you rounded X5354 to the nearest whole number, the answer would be -103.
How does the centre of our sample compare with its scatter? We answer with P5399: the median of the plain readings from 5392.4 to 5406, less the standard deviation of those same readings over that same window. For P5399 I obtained 46.8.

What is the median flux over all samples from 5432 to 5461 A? 50.8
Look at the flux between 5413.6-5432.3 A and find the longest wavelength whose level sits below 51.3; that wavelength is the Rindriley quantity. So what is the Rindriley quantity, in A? 5430.44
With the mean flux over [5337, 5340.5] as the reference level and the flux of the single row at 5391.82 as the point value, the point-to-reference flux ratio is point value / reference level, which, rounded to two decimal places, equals 1.03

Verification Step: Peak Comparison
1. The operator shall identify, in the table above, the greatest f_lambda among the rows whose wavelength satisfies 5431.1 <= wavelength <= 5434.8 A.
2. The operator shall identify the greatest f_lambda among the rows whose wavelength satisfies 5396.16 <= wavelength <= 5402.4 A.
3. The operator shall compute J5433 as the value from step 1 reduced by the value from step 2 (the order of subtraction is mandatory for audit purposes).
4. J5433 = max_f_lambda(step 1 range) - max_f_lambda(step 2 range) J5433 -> 2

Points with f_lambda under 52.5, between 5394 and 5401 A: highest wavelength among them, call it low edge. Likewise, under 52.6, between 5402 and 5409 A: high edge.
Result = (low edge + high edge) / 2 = 5404.2 A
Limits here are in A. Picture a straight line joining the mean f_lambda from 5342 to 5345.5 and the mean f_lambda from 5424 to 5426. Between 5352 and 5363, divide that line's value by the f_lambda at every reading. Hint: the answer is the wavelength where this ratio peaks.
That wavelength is 5355.93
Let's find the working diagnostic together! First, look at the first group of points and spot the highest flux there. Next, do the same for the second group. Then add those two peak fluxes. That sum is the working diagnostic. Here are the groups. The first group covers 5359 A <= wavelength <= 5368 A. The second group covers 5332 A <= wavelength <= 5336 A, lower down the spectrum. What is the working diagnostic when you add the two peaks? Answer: 108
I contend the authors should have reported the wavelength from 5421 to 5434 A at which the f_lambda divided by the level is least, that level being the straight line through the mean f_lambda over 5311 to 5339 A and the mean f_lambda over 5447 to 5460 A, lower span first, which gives 5432.94 A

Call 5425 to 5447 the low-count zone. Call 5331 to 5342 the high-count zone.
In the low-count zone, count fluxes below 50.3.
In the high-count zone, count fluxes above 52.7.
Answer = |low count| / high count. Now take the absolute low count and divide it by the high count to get 1.7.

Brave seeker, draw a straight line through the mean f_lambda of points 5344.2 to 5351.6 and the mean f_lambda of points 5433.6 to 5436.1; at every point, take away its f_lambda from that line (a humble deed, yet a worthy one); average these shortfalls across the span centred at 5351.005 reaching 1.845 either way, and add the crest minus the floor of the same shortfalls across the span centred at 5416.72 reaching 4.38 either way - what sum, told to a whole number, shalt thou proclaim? 7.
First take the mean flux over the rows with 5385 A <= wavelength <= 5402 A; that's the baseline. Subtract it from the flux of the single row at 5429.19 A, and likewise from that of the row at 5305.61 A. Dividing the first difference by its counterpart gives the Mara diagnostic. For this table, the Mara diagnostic 0.6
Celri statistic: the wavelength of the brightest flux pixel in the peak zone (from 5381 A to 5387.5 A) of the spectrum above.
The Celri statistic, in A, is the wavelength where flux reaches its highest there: 5385.61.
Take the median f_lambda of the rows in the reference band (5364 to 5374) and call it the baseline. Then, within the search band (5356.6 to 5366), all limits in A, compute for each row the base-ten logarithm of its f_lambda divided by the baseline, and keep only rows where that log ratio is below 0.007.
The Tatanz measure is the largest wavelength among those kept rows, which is 5365.81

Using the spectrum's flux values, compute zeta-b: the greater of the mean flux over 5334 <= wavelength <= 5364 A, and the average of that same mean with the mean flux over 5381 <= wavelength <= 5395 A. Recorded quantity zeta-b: 52.4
